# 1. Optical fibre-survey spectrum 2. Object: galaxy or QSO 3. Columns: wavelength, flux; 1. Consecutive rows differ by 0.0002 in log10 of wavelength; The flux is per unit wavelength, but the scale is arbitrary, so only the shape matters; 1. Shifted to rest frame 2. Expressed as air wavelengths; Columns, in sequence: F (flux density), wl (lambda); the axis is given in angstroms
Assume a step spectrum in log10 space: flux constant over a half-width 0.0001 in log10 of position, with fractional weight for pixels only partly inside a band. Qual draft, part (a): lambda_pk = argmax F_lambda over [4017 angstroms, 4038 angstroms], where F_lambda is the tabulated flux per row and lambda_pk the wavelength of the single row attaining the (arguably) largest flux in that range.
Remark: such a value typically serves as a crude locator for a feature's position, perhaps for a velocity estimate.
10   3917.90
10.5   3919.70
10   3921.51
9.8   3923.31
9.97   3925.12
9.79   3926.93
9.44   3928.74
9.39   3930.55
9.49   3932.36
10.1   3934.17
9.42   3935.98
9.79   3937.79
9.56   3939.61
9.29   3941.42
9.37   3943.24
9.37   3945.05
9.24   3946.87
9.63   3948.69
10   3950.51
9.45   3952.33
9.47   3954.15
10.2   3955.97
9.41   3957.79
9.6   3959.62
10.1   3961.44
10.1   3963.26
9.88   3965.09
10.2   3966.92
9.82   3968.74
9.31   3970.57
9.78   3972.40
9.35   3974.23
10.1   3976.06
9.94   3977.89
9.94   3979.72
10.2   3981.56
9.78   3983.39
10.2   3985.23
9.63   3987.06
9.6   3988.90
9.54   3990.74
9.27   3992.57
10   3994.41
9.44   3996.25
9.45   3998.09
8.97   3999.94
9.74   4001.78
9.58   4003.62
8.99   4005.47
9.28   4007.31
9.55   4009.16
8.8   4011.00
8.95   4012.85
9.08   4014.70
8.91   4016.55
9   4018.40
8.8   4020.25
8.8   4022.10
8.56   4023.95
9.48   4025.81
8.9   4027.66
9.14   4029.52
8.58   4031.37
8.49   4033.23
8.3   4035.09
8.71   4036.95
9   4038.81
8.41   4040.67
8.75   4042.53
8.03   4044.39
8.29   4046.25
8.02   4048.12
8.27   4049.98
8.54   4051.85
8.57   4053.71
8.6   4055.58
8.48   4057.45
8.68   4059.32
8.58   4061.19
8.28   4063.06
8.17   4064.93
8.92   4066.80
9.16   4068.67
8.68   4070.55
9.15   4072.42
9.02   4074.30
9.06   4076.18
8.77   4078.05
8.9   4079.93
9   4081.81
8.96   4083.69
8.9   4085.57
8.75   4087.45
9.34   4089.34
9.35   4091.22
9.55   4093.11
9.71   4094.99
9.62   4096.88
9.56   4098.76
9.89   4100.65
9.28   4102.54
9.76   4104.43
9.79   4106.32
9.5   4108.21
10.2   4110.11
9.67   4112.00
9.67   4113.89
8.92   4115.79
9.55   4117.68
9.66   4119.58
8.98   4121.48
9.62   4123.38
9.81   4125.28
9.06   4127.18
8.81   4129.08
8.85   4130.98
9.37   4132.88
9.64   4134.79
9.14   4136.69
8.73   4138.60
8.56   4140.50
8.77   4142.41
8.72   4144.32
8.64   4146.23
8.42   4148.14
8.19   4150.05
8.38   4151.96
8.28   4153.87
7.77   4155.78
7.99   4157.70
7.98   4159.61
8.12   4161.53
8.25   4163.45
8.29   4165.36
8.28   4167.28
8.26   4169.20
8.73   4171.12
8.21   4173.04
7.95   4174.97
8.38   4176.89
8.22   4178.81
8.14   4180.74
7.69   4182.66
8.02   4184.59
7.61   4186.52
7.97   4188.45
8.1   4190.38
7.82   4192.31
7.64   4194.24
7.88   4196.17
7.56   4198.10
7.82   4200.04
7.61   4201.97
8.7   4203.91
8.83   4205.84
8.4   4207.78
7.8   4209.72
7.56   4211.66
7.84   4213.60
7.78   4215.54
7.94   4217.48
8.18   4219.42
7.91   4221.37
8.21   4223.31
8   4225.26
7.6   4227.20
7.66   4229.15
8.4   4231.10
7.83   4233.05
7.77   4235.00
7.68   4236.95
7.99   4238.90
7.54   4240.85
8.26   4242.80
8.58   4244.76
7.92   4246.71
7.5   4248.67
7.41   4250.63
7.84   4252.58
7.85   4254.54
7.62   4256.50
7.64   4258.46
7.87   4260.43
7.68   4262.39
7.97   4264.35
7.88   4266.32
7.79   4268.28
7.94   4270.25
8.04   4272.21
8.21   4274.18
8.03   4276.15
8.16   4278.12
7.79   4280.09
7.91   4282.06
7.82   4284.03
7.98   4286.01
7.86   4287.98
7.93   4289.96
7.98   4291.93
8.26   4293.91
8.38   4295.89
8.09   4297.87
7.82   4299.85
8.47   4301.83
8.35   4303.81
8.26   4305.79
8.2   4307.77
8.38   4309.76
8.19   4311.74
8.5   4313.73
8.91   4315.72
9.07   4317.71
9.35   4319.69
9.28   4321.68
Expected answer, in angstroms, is 4025.81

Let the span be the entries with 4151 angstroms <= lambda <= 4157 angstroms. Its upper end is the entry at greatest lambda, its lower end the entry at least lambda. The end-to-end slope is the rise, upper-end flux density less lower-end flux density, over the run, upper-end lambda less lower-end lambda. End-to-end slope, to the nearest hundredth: -0.16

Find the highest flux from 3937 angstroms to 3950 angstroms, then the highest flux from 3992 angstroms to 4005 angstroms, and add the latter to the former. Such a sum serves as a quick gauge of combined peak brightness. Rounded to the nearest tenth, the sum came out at 19.8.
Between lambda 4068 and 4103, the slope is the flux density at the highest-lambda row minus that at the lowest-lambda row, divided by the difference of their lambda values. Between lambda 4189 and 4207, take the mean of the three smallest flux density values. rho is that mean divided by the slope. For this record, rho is 2146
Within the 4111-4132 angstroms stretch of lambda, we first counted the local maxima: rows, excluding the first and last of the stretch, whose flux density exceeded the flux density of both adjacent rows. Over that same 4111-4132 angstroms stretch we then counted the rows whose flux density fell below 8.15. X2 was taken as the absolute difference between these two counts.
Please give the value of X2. 2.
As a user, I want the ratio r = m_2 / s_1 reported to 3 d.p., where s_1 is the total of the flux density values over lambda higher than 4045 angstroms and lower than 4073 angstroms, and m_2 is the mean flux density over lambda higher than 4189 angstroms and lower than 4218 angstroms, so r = 0.062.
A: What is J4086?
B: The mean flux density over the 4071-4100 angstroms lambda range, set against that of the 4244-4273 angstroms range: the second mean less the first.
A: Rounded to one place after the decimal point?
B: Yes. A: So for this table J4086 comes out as -1.3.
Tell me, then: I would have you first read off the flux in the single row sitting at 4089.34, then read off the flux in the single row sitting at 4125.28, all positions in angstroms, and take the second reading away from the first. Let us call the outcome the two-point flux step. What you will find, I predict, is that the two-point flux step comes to -0.5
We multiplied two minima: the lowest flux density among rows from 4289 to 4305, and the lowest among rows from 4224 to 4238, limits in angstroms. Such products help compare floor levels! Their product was 59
